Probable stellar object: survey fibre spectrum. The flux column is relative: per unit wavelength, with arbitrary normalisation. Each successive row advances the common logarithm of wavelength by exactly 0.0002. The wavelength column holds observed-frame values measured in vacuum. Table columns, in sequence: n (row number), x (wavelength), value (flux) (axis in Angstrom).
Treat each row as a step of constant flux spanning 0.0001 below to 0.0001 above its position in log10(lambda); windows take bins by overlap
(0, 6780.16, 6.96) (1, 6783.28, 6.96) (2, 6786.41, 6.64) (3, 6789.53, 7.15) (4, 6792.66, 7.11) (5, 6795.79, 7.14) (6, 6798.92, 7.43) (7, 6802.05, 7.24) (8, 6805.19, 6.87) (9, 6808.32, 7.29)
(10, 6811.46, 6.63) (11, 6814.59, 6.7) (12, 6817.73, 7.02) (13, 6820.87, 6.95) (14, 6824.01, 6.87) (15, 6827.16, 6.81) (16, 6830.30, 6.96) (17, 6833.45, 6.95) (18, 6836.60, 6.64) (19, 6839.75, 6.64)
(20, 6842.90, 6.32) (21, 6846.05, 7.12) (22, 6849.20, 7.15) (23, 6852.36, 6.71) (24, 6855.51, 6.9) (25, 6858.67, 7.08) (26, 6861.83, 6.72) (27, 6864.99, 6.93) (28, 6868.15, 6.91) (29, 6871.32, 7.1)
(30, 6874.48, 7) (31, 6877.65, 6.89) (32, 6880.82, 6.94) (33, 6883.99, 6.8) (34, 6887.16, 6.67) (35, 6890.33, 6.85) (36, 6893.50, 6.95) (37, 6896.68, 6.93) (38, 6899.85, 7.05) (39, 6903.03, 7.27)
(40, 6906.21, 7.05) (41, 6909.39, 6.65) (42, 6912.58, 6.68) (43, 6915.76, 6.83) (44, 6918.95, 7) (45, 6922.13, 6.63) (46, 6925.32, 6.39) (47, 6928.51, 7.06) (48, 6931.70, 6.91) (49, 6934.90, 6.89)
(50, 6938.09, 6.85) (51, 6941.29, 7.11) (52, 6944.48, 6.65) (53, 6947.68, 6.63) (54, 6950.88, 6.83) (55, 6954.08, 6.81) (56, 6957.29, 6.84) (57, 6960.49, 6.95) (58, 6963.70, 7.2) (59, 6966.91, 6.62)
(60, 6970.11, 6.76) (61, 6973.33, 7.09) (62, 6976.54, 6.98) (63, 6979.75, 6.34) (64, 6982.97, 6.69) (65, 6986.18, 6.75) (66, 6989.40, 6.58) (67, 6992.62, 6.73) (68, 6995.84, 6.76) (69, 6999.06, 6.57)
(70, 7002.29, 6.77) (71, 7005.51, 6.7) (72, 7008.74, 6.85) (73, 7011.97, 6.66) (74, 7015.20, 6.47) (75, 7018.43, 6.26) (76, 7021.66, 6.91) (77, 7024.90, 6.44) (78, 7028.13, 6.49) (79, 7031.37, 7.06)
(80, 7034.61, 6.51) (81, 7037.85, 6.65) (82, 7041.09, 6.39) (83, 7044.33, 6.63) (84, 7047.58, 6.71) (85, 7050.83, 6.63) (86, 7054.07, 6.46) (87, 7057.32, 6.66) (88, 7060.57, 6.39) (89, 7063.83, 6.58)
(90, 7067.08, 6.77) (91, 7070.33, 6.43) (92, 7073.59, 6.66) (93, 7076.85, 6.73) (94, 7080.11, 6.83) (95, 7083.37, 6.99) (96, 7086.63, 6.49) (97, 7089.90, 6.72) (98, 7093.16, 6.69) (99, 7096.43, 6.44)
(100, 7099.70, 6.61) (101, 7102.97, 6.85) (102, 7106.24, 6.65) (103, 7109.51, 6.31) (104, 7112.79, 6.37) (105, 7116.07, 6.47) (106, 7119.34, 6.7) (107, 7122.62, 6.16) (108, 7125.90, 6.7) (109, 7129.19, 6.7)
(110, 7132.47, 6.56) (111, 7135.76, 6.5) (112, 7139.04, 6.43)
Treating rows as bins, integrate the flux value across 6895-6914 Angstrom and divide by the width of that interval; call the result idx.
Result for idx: 6.94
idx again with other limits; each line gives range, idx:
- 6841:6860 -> 6.88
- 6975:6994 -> 6.68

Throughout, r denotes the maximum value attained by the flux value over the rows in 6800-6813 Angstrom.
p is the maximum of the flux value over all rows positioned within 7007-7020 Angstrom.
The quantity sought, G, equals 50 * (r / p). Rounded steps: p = 6.85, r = 7.29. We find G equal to 53.2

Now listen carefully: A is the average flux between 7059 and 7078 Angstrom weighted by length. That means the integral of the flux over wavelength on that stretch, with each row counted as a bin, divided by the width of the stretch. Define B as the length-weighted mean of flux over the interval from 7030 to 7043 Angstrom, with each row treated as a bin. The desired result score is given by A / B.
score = 0.99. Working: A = 6.59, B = 6.65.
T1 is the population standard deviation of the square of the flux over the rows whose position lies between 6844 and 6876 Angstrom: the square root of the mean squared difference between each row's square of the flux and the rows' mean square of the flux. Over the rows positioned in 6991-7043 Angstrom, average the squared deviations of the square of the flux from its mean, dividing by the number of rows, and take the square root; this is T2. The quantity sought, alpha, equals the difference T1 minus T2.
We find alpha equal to -0.6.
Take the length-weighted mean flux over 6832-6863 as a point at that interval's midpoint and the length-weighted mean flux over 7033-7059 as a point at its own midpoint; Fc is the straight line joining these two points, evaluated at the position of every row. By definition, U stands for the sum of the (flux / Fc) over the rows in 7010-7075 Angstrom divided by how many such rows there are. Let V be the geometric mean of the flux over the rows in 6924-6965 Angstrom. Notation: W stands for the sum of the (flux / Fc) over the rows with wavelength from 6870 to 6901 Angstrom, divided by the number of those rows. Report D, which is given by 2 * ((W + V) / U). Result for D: 15.7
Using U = 1.00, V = 6.85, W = 1.02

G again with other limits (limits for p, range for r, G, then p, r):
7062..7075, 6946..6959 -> 50.5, 6.77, 6.84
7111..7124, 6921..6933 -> 52.7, 6.7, 7.06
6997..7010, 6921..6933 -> 51.5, 6.85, 7.06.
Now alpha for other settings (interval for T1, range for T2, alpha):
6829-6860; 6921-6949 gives 0.4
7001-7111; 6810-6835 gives 0.7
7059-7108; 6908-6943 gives -0.6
